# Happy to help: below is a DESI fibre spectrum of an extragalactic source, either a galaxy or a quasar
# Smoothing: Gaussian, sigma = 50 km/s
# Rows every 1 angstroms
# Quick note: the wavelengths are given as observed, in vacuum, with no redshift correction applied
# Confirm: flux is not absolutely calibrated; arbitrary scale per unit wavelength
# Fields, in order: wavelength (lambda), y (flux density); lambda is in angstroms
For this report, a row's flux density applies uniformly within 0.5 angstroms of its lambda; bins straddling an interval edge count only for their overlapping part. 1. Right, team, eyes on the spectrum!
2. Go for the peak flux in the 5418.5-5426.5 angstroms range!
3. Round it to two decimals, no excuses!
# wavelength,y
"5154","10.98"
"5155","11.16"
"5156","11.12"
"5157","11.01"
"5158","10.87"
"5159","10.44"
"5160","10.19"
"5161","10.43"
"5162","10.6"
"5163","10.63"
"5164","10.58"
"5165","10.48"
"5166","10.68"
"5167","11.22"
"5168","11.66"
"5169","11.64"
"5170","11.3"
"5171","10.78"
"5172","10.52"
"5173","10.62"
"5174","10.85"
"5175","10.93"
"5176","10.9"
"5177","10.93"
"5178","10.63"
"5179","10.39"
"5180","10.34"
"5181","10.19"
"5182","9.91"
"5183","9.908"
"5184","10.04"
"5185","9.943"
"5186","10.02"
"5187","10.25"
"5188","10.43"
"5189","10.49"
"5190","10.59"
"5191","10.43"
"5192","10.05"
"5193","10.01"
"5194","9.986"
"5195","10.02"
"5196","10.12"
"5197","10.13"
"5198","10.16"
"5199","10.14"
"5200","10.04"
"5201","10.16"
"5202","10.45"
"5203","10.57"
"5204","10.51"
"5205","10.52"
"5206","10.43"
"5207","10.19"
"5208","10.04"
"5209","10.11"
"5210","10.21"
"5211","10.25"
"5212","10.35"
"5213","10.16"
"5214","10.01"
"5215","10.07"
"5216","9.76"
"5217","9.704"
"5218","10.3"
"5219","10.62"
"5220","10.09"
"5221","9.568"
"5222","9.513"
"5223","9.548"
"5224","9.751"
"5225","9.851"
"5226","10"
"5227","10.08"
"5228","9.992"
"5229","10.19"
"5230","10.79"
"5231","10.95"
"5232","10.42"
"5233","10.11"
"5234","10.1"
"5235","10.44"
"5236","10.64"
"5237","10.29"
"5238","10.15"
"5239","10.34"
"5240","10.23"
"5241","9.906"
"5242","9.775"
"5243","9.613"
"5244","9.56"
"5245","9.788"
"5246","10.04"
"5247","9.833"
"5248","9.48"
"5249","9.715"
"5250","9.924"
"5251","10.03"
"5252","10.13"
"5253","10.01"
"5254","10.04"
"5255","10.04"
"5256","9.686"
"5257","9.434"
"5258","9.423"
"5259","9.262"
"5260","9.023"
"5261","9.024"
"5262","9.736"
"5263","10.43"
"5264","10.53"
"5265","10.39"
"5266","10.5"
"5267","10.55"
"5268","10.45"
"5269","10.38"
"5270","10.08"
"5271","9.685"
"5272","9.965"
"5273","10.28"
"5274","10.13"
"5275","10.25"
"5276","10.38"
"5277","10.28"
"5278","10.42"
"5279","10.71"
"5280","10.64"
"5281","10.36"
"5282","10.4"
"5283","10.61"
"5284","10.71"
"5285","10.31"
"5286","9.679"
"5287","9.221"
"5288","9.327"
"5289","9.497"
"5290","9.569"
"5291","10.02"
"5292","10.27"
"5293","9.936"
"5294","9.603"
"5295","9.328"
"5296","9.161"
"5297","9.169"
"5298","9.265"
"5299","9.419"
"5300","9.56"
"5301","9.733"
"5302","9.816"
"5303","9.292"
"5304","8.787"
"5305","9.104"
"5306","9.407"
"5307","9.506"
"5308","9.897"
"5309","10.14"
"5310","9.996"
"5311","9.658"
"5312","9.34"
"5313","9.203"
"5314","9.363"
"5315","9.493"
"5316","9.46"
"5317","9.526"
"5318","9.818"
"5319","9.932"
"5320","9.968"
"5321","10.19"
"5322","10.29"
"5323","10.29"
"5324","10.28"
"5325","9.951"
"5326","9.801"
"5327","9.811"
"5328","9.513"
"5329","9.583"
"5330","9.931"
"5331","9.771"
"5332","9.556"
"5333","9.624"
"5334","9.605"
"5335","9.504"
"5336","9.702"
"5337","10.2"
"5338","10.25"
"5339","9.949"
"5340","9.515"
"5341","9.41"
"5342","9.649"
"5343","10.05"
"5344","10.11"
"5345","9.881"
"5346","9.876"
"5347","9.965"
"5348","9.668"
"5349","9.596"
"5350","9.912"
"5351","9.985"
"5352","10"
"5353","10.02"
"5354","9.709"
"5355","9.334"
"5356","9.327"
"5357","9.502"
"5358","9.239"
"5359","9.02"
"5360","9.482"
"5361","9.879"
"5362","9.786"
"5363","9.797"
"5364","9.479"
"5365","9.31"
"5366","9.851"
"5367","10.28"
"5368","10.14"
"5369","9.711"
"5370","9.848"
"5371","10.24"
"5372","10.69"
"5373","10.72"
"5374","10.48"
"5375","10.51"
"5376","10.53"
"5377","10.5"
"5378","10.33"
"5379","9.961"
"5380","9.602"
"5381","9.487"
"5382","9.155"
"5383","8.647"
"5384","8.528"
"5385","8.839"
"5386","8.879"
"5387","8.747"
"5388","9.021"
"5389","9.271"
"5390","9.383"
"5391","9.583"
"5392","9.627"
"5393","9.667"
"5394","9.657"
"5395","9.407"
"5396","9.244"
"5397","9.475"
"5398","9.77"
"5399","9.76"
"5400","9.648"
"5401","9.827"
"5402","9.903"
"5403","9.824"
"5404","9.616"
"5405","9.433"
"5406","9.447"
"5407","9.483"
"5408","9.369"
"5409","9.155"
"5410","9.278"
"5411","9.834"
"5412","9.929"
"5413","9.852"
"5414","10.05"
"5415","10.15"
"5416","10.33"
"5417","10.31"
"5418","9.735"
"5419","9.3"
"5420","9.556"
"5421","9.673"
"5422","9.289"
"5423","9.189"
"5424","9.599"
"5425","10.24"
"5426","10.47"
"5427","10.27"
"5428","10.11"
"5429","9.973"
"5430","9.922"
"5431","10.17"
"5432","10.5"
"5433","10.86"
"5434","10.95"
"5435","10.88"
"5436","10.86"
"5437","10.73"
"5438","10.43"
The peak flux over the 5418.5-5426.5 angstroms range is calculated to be 10.47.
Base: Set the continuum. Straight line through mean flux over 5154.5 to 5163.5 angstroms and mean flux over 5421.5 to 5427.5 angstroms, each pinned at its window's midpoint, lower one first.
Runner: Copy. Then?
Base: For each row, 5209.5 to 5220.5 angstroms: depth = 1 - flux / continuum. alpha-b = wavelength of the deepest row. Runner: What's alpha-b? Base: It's 5217 angstroms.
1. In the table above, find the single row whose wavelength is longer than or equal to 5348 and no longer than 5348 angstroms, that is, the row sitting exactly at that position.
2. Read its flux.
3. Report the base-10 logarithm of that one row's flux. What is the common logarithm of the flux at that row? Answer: 0.99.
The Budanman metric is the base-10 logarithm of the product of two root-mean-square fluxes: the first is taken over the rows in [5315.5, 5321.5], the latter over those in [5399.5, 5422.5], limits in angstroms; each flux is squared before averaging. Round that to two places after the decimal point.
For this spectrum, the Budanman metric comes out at 1.98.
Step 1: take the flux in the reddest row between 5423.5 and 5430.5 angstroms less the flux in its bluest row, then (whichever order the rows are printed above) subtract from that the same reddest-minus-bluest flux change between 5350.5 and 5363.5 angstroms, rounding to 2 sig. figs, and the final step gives 0.51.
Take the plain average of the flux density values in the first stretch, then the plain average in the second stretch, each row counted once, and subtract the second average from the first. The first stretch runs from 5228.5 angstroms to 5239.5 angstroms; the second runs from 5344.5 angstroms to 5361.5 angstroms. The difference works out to 0.7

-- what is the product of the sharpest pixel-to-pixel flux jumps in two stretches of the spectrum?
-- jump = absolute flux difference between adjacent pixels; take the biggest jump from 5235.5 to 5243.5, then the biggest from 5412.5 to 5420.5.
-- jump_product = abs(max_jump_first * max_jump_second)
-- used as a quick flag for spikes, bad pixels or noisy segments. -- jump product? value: 0.20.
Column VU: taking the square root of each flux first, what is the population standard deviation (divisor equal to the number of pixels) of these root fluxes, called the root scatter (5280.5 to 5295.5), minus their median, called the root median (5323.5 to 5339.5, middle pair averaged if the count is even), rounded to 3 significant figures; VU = -3.05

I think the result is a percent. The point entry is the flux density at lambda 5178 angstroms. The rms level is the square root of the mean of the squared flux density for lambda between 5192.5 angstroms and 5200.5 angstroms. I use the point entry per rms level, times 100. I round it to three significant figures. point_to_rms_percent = 105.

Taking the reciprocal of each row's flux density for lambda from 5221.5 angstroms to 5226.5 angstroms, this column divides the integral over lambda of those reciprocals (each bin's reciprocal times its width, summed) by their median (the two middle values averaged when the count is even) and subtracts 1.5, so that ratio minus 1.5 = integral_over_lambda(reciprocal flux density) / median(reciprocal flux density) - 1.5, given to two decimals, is 3.51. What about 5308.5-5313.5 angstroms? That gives 3.50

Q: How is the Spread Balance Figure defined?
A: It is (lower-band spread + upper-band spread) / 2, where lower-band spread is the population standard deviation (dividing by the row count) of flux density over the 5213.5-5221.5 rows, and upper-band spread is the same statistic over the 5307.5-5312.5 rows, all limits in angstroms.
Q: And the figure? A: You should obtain 0.30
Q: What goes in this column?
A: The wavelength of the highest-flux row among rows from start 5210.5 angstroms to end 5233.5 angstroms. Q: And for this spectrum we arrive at 5231 angstroms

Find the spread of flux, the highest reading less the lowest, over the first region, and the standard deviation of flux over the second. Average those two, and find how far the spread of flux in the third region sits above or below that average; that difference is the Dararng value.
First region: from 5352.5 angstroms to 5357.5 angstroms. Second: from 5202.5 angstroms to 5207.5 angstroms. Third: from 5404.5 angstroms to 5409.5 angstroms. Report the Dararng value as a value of -0.1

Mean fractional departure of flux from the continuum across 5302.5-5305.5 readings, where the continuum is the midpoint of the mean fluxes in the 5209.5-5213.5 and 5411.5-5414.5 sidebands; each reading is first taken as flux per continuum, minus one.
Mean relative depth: -0.102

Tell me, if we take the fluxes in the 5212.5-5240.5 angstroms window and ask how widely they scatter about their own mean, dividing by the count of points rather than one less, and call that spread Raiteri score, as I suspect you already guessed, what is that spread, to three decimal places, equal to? 0.355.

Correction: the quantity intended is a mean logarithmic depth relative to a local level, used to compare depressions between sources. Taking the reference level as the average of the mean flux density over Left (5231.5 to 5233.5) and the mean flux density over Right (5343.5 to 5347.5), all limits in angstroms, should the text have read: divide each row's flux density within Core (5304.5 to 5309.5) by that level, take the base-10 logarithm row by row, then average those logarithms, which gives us -0.022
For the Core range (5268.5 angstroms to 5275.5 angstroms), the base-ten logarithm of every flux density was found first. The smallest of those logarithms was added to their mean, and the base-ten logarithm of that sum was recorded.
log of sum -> 0.299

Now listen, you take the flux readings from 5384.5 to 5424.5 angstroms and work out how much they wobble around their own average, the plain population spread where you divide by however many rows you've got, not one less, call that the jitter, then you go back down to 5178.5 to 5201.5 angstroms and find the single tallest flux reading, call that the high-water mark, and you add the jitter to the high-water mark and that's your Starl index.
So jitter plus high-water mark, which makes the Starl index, 11.0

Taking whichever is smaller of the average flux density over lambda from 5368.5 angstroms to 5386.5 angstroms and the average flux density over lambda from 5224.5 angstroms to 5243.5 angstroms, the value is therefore 9.8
